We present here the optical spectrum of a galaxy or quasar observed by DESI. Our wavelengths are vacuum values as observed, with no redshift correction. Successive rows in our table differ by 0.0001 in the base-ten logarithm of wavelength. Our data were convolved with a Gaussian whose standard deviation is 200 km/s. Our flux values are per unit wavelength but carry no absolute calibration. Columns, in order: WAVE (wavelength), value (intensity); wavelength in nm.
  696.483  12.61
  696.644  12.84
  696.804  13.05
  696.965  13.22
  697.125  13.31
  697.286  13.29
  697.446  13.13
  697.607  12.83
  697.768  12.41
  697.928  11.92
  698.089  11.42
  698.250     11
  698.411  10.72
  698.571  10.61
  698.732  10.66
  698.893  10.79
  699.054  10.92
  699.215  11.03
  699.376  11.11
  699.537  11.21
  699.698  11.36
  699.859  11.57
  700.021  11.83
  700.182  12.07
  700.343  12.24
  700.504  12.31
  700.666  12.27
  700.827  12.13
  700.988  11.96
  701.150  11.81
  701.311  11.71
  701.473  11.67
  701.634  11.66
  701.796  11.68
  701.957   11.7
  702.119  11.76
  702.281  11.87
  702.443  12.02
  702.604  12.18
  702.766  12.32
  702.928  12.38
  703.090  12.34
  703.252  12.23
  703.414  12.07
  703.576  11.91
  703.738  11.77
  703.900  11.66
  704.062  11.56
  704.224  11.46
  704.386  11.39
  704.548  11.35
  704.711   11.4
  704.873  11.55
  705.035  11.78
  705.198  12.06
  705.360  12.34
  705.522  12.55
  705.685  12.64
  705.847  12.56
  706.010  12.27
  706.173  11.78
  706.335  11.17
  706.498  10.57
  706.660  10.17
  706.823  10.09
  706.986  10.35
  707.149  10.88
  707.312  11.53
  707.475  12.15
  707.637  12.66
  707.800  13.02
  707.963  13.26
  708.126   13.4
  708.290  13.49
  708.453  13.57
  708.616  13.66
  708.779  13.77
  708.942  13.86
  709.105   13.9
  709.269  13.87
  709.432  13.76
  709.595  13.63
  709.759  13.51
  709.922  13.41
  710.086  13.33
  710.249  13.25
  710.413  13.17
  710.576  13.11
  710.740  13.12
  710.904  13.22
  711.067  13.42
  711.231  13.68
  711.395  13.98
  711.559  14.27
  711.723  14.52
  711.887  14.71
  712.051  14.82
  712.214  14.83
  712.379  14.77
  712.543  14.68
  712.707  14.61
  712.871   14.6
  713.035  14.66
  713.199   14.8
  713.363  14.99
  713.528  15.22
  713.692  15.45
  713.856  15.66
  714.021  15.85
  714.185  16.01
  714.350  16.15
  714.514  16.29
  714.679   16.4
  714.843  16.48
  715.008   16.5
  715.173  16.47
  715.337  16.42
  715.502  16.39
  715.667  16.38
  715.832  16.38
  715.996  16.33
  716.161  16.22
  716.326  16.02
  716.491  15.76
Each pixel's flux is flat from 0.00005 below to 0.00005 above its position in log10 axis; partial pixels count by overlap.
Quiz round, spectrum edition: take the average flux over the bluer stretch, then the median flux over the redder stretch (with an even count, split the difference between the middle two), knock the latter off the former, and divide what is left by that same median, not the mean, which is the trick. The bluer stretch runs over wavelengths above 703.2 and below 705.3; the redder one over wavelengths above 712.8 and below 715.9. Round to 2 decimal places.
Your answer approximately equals -0.28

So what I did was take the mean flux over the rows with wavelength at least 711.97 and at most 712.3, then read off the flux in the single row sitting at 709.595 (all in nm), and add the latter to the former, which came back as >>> 28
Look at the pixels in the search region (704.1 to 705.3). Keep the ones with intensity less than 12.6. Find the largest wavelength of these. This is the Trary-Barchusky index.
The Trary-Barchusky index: 705.198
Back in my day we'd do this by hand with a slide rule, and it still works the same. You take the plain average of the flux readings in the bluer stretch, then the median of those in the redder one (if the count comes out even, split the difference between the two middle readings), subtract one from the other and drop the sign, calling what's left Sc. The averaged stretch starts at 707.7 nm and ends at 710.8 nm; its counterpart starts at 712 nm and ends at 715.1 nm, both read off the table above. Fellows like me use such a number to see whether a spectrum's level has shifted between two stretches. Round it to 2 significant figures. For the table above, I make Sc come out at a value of 1.7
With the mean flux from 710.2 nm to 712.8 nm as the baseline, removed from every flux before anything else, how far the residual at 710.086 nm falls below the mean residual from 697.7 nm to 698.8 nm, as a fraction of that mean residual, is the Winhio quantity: 0.75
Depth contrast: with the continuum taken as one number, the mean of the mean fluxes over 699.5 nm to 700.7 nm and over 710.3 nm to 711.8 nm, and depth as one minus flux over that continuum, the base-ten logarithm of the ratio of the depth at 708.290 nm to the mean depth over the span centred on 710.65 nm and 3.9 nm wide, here -0.17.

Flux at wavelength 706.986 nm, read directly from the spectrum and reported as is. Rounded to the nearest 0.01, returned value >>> 10.35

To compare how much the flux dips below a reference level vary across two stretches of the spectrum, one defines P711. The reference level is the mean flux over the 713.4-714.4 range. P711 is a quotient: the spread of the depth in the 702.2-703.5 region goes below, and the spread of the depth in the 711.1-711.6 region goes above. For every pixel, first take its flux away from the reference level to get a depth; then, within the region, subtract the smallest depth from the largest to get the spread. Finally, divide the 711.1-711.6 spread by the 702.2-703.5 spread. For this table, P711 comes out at 1.2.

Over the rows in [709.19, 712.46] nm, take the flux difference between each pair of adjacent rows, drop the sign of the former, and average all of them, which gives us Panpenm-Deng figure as 0.134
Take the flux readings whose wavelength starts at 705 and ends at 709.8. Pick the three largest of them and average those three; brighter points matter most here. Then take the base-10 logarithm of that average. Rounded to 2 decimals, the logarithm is 1.14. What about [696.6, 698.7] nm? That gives 1.12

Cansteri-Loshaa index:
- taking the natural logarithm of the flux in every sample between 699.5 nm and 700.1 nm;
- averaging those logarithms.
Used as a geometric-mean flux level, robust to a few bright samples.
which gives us 2.44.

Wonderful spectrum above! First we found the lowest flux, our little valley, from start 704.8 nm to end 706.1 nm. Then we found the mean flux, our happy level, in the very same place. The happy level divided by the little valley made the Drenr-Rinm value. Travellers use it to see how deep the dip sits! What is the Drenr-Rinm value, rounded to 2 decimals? 1.06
